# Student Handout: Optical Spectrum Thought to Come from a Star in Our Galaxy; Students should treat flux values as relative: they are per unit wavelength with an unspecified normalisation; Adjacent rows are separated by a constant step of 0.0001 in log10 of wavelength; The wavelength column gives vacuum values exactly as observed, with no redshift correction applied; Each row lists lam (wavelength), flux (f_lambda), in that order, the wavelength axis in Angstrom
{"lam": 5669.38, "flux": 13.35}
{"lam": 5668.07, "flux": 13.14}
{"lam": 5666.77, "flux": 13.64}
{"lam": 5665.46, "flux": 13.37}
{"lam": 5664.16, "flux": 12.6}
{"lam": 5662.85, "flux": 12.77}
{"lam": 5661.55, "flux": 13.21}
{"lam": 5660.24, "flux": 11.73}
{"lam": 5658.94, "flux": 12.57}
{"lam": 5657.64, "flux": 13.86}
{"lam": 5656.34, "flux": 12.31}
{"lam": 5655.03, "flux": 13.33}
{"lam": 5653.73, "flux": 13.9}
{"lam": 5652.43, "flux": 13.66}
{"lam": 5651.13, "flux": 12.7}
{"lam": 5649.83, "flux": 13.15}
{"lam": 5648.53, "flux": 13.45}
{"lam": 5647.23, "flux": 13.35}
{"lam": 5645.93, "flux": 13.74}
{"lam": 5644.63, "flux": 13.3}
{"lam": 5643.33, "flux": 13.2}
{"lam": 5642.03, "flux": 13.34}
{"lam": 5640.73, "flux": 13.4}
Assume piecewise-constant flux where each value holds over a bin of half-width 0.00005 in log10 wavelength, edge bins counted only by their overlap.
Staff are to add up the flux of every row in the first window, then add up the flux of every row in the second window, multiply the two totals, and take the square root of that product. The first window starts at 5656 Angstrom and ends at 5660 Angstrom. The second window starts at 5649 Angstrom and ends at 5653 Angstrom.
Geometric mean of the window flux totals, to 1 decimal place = 39.1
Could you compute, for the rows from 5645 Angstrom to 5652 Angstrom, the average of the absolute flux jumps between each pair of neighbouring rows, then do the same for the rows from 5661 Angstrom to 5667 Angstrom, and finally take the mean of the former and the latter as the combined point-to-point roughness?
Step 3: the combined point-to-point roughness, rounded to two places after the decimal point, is 0.36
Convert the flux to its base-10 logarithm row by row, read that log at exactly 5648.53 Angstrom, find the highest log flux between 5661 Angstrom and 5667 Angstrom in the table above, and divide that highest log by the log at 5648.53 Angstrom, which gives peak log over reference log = 1.01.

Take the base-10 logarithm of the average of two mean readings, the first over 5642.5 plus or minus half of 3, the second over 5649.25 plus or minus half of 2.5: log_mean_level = 1.123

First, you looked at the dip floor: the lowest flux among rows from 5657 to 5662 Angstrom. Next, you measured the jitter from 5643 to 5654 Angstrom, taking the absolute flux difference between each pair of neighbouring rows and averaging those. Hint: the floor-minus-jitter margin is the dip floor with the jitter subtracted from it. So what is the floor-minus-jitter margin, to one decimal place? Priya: 11.4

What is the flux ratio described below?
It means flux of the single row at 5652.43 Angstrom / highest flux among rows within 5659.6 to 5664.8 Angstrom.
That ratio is 1.03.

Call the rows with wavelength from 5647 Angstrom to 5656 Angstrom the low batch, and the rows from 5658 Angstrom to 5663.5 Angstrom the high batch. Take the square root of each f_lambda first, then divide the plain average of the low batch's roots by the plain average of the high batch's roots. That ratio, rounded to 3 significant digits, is 1.03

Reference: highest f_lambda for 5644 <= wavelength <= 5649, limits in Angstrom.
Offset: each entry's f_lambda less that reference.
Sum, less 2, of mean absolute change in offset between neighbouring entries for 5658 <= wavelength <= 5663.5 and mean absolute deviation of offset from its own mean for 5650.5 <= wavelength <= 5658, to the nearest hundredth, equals -0.55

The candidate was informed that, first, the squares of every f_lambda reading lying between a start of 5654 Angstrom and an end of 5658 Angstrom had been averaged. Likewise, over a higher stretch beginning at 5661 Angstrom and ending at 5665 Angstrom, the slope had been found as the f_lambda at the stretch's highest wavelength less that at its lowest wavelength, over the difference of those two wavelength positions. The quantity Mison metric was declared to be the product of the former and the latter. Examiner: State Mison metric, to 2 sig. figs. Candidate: -41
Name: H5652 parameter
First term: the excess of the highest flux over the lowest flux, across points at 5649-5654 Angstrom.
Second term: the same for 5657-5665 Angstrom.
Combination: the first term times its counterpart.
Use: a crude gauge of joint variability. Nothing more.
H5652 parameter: 2.6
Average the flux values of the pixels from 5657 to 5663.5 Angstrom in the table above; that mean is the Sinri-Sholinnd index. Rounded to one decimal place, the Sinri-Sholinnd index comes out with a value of 12.8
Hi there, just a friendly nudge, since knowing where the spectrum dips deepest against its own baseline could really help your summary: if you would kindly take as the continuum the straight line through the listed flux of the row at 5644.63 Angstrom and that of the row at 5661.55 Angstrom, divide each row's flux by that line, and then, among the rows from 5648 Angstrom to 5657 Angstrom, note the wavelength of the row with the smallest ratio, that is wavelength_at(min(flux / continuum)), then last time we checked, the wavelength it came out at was 5656.34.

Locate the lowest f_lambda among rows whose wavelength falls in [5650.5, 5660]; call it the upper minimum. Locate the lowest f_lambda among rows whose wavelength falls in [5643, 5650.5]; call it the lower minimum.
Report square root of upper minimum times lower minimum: 12.72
